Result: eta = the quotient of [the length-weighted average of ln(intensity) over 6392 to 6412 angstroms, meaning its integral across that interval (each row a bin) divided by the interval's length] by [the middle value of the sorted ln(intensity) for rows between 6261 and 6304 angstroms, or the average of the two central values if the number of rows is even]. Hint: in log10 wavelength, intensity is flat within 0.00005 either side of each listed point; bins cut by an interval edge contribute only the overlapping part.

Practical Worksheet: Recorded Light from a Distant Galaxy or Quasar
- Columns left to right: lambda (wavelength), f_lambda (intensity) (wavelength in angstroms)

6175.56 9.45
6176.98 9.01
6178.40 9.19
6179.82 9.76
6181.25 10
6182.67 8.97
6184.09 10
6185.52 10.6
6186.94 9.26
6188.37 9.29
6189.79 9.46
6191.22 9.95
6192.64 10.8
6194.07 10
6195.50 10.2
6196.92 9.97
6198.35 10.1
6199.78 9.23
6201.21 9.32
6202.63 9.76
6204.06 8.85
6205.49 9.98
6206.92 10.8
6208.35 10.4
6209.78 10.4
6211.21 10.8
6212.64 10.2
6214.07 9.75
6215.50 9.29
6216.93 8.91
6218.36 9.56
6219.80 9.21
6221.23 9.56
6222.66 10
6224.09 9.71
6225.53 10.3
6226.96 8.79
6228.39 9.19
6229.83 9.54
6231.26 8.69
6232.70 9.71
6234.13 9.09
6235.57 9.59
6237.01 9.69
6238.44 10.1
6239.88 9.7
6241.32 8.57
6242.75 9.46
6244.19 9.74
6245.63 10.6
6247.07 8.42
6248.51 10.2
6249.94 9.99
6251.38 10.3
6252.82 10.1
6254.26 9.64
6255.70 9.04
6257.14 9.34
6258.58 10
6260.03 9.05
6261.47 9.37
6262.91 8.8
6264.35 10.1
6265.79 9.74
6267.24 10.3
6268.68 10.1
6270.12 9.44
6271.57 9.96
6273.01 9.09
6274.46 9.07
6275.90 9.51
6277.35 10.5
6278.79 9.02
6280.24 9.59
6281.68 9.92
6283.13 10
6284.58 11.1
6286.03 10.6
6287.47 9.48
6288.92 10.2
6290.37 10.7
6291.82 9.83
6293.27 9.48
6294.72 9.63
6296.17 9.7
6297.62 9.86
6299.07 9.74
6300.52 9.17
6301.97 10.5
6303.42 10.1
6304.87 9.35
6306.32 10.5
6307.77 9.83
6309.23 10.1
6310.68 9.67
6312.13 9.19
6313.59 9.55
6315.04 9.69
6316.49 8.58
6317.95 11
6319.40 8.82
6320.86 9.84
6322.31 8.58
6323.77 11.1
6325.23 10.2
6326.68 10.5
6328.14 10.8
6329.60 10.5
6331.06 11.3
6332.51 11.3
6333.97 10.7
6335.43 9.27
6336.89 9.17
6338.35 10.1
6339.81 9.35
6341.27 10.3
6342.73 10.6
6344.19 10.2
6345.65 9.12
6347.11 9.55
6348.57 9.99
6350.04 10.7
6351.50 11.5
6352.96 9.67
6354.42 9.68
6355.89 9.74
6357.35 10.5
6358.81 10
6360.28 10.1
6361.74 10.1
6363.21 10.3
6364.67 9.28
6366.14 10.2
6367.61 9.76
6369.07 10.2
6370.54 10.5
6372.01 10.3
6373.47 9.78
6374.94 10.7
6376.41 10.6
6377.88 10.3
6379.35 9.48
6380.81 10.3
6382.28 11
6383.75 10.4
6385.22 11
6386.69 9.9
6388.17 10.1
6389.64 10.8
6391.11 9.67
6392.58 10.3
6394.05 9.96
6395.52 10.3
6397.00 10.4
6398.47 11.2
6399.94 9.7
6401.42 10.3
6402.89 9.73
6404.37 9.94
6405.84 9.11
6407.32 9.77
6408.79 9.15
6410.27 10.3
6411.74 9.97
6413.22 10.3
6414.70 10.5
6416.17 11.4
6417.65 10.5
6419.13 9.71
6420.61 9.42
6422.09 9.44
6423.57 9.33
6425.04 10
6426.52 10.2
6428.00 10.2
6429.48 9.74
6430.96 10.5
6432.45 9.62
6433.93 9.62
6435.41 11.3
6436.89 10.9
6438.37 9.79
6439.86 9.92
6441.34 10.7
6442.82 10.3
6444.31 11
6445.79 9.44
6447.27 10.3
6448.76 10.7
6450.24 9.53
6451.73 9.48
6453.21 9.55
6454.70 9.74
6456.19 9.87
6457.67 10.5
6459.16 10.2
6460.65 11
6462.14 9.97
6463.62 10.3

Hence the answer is 1.01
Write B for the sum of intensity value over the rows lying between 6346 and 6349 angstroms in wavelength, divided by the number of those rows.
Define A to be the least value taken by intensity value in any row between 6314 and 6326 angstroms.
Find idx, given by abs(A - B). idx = 1.19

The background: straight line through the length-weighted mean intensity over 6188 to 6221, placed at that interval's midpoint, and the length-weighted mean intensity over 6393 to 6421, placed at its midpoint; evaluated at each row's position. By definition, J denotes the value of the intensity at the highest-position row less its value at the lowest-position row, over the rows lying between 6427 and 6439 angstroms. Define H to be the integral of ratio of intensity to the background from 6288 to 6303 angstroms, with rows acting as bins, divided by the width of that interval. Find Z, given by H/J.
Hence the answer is -2.4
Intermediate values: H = 0.992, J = -0.41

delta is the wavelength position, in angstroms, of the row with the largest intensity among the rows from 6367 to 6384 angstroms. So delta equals 6382.28 angstroms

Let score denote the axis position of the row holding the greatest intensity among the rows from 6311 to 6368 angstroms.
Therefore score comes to 6351.50 angstroms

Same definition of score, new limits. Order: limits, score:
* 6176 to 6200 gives 6192.64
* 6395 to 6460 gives 6416.17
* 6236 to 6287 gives 6284.58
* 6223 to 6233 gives 6225.53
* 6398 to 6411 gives 6398.47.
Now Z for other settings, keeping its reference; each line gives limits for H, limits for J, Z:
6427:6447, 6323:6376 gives -2.5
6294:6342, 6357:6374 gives -1.4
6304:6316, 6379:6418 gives 1.0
